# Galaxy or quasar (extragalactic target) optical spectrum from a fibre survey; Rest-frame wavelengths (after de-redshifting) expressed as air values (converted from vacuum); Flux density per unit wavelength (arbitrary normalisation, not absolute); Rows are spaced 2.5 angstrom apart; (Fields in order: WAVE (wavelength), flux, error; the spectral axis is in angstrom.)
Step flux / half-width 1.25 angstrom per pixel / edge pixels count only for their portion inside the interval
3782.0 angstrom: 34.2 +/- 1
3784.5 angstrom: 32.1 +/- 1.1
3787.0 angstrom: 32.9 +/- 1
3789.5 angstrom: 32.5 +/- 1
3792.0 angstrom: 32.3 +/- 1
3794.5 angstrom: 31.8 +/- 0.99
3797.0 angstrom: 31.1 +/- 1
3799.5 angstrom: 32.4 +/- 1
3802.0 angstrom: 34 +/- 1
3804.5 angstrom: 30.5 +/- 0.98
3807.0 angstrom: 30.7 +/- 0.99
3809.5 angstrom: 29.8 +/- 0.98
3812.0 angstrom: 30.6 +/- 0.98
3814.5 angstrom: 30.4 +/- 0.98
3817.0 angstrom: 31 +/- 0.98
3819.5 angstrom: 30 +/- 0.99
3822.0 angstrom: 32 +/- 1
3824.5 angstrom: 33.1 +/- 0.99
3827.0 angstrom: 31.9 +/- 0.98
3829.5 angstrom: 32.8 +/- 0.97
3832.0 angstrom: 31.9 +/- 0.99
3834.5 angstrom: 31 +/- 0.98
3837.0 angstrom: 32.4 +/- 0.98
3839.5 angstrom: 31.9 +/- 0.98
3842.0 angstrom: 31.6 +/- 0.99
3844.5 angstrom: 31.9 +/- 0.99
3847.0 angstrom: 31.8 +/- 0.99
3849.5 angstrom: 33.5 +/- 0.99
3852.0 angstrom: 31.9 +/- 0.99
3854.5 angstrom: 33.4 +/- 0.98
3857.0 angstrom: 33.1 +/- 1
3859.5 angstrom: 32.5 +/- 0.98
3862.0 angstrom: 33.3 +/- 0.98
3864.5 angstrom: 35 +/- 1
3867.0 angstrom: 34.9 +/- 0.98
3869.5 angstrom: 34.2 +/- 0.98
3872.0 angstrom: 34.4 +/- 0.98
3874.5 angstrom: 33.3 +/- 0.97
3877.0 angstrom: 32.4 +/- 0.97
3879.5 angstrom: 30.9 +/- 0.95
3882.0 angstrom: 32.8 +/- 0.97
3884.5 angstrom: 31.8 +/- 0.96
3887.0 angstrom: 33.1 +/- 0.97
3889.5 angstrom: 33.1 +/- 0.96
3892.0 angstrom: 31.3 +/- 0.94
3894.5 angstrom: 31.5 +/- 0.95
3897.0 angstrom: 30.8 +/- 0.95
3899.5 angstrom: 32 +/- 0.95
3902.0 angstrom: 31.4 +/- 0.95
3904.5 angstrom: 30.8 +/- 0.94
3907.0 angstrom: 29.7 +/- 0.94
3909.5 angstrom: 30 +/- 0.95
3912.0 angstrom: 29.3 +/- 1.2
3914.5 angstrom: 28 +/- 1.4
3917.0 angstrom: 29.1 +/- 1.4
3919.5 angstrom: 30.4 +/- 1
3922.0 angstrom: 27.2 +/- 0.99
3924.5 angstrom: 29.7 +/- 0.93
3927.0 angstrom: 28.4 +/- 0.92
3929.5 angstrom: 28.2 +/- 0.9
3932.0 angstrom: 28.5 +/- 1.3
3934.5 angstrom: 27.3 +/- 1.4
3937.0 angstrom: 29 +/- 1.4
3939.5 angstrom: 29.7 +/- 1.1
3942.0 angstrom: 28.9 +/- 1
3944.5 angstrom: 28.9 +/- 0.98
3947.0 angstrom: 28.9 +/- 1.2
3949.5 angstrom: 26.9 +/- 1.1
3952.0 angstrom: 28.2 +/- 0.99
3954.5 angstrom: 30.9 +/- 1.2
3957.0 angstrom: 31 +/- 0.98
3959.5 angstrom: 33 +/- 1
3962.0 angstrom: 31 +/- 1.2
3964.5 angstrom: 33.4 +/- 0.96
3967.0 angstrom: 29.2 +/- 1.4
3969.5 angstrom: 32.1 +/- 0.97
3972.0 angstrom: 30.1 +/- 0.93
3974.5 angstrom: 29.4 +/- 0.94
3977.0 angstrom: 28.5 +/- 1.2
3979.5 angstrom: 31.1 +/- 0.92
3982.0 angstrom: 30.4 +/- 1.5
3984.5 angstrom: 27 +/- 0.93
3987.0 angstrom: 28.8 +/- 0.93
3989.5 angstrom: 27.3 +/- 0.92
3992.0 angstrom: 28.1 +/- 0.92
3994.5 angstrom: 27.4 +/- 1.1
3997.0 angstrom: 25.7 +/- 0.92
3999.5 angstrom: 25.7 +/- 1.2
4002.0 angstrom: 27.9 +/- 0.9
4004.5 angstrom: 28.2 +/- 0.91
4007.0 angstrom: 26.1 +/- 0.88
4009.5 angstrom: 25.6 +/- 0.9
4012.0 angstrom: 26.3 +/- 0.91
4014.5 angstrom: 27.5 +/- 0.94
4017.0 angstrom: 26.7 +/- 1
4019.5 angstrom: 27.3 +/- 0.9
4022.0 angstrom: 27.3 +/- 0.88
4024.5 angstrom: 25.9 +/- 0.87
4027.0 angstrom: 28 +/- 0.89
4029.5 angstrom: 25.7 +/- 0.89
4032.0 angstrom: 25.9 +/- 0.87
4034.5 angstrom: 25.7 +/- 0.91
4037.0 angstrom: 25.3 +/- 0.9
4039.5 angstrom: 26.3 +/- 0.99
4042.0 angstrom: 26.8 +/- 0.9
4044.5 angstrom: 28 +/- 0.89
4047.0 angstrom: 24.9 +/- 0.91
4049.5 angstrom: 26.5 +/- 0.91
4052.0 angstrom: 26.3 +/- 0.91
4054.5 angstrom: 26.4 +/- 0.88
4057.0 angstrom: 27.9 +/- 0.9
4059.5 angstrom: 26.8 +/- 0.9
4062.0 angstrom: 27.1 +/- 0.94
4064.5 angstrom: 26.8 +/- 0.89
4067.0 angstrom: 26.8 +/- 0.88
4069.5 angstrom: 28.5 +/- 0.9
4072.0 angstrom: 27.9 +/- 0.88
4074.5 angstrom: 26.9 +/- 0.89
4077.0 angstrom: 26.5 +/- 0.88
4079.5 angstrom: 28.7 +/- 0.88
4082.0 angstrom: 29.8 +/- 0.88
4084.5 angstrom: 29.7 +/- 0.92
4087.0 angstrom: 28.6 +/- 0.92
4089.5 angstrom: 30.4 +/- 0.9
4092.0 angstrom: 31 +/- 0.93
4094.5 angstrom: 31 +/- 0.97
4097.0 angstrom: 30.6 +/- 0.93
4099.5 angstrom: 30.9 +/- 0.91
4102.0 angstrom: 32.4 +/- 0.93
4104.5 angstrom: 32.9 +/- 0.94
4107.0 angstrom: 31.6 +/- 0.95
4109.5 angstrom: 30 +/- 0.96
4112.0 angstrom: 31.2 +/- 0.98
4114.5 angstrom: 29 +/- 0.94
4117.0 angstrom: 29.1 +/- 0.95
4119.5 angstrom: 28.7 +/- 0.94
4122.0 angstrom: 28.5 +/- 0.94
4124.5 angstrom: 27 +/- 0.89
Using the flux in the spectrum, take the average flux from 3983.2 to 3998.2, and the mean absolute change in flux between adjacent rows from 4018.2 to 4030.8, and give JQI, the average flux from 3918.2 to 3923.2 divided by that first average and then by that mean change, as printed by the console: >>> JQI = 0.73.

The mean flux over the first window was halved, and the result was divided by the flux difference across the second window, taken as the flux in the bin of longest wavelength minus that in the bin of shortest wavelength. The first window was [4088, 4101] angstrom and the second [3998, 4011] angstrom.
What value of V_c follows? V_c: -154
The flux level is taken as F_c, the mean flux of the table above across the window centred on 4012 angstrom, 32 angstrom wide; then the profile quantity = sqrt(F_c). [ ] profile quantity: 5.18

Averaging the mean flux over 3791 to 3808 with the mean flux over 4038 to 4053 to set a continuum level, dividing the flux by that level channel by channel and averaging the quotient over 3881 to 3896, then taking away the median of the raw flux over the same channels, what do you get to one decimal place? -31.2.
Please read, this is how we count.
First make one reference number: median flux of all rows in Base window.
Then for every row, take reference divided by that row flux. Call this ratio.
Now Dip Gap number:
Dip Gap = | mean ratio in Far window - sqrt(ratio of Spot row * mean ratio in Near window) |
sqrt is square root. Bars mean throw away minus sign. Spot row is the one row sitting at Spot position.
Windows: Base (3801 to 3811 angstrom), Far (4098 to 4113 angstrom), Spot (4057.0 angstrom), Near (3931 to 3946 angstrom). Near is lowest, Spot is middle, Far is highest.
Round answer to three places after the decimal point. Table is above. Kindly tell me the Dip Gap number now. 0.109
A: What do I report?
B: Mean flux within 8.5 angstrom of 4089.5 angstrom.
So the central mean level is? 30.2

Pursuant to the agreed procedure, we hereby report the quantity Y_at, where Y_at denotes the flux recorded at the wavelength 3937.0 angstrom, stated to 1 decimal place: 29.0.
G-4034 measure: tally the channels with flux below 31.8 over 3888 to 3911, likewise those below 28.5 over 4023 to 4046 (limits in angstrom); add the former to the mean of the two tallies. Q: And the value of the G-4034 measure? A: 15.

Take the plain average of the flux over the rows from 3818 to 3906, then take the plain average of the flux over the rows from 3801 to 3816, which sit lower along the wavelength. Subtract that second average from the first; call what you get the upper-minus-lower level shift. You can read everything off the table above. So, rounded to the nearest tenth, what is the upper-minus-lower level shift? 1.4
